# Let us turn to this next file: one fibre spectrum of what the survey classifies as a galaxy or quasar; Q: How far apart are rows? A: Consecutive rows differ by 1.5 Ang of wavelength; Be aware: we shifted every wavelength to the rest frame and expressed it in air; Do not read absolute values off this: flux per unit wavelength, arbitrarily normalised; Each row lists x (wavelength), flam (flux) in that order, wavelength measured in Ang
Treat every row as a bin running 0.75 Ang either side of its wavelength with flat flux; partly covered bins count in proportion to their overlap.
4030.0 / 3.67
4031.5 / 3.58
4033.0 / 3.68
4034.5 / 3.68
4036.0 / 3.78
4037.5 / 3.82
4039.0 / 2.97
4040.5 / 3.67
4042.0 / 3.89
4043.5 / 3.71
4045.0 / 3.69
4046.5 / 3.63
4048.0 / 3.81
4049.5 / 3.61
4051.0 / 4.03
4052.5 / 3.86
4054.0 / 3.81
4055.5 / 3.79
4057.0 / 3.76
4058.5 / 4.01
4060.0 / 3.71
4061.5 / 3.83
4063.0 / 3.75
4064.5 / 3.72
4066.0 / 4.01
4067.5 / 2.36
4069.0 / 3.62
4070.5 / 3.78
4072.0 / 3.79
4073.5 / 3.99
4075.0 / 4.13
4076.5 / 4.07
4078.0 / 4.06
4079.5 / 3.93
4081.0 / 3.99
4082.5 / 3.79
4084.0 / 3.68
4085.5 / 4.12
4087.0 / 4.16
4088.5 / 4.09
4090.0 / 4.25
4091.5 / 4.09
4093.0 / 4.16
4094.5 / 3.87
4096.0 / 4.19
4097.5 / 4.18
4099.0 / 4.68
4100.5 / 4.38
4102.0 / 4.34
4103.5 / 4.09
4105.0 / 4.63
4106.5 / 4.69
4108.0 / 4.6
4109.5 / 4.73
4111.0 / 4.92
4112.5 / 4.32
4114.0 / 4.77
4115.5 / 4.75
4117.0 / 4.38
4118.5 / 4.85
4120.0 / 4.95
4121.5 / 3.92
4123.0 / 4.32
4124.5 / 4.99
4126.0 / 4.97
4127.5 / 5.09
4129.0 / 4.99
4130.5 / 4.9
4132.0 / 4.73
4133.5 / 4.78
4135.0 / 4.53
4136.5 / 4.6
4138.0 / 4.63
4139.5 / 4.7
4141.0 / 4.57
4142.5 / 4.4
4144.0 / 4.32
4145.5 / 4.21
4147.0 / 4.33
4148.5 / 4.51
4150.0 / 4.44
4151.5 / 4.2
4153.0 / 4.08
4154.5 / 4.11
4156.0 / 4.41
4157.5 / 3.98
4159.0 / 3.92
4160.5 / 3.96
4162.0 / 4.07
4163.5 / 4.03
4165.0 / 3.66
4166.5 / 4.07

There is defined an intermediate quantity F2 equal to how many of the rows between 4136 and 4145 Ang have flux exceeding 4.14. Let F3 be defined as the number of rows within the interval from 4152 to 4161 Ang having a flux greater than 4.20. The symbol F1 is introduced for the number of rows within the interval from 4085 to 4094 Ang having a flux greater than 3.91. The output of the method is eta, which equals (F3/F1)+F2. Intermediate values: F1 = 6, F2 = 6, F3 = 1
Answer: 6.2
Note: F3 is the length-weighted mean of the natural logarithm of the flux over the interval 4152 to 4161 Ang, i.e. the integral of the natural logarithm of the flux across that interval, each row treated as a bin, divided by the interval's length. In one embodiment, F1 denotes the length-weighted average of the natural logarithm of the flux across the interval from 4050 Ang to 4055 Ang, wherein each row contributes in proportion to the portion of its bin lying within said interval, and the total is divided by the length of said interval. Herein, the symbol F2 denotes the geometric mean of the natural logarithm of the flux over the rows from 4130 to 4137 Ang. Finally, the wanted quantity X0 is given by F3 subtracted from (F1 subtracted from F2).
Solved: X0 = -1.21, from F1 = 1.36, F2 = 1.55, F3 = 1.41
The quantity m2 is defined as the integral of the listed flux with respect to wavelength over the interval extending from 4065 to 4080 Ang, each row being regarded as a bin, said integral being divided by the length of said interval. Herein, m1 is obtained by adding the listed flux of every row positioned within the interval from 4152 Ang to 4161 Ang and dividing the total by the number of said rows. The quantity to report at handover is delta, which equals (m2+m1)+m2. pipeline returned 11.6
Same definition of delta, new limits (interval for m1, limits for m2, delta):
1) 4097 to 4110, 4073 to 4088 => 12.5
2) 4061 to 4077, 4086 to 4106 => 12.2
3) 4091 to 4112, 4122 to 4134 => 14.1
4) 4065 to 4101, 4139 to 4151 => 12.8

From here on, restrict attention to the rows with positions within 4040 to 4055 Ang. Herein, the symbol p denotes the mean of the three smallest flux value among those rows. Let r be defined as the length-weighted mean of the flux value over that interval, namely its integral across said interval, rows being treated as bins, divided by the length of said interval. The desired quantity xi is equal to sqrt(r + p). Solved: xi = 2.72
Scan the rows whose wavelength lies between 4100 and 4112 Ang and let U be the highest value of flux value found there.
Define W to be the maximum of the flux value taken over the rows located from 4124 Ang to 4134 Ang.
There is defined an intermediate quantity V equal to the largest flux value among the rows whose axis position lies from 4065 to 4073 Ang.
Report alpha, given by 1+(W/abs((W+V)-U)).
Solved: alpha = 2.22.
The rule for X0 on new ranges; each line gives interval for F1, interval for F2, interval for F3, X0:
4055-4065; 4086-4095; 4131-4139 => -1.46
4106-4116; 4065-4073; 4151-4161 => -1.73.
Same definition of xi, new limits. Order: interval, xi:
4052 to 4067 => 2.74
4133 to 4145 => 3.00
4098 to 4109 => 2.96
